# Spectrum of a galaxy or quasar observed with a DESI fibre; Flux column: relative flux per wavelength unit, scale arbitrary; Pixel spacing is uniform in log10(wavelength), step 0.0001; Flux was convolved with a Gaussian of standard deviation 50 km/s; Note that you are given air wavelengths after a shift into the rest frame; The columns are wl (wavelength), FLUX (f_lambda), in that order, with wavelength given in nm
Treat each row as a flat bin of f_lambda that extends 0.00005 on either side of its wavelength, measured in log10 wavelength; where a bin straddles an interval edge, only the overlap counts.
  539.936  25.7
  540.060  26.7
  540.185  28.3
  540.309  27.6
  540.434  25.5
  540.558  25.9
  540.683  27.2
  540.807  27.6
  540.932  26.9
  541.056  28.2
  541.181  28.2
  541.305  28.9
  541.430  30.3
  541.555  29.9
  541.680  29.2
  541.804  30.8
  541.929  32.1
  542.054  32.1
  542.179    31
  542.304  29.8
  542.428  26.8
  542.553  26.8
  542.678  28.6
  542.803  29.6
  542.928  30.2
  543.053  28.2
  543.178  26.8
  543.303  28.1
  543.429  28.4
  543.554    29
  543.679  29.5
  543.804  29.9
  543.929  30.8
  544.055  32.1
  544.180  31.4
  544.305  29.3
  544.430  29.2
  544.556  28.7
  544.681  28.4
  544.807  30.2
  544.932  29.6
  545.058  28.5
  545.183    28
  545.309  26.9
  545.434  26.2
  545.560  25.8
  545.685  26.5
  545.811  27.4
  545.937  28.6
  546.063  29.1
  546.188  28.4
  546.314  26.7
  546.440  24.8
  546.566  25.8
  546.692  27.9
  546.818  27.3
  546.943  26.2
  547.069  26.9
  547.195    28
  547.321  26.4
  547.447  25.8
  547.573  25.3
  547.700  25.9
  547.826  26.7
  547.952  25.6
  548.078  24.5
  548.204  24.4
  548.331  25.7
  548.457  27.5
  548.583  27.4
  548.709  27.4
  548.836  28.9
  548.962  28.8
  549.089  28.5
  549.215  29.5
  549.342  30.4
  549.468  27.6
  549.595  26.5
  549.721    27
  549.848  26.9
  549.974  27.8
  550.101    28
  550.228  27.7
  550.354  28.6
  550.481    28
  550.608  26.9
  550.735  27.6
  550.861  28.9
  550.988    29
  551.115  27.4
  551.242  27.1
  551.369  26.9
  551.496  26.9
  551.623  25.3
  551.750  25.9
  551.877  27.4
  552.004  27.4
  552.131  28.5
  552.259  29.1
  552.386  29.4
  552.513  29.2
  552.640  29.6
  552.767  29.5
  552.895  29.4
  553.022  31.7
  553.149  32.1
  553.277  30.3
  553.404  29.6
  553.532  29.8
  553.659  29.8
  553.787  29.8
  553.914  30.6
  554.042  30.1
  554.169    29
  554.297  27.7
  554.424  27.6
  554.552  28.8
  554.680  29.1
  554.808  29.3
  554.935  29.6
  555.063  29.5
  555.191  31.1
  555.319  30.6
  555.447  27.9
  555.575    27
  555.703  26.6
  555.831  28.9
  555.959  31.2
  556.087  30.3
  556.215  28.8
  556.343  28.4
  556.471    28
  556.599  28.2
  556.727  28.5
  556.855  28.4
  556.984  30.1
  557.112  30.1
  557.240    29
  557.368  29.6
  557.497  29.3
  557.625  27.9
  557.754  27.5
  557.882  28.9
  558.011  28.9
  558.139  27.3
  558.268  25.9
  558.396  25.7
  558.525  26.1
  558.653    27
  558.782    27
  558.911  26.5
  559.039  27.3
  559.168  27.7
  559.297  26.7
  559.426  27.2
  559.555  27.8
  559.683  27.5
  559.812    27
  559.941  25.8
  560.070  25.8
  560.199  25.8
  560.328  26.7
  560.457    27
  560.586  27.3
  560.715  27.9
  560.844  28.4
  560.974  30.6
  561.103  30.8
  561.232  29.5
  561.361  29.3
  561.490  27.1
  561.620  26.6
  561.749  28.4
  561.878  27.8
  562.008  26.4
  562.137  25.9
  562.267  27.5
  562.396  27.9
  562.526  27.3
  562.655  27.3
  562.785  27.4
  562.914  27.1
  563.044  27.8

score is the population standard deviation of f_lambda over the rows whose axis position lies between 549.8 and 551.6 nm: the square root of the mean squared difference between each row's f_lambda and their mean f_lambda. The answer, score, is 0.7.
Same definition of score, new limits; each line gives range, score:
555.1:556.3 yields 1.6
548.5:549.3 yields 0.8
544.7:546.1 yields 1.4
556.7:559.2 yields 1.3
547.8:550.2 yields 1.5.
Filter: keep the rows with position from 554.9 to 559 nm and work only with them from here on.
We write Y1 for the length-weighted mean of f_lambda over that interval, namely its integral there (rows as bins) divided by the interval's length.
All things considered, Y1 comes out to 28.4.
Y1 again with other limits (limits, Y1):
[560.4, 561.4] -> 28.9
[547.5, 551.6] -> 27.3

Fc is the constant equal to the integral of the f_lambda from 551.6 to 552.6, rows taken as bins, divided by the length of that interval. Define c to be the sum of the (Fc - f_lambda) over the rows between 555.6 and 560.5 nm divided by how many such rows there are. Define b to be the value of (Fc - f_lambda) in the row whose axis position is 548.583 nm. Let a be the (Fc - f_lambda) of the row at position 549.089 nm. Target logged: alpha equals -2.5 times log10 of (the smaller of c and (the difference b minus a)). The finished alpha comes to 2.3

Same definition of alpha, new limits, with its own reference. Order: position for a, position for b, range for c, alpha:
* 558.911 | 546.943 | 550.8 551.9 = 1.3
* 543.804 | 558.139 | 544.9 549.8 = 0.3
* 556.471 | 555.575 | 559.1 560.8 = 0.0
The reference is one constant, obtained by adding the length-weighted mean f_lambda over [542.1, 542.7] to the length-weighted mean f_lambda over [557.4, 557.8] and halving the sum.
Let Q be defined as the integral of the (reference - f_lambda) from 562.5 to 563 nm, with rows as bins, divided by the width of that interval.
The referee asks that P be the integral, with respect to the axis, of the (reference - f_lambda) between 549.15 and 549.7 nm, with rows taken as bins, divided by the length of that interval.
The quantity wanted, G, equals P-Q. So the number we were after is -1.1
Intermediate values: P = 0.1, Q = 1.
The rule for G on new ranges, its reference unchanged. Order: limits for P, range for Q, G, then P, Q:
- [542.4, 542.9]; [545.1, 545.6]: -1.3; 0.3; 2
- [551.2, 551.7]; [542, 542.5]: 3.3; 2.0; -1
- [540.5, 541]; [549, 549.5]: 2.2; 1.6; -1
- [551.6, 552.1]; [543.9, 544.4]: 4.1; 1.8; -2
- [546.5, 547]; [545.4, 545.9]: -0.2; 1.7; 2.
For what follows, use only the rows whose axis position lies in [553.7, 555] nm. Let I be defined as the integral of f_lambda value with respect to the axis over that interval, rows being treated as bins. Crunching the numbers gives 38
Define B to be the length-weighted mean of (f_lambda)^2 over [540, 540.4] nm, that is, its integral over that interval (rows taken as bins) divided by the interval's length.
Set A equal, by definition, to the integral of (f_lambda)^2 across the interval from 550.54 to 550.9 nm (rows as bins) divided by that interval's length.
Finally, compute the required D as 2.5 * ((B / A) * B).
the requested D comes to 1824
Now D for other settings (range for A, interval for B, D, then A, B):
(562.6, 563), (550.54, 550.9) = 1992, 745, 770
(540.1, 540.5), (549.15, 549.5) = 2521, 735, 861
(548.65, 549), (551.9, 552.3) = 1963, 803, 794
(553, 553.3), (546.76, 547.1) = 1307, 990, 719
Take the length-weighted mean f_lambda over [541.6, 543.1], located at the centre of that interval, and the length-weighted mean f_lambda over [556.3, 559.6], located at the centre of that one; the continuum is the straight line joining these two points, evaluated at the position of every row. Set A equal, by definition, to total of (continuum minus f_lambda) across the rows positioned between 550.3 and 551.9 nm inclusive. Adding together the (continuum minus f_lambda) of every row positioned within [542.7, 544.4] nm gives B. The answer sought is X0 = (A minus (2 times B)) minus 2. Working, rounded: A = 16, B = 0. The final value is 14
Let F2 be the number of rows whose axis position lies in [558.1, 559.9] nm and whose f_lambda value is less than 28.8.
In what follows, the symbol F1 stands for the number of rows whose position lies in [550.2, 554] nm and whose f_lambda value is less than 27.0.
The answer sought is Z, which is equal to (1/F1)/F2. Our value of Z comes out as 0.01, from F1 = 5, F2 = 14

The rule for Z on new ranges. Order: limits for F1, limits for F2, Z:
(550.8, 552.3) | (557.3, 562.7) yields 0.01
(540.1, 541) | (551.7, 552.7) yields 0.08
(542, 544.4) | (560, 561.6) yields 0.04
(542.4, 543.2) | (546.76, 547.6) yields 0.05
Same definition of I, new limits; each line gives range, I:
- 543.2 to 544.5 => 39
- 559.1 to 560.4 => 35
